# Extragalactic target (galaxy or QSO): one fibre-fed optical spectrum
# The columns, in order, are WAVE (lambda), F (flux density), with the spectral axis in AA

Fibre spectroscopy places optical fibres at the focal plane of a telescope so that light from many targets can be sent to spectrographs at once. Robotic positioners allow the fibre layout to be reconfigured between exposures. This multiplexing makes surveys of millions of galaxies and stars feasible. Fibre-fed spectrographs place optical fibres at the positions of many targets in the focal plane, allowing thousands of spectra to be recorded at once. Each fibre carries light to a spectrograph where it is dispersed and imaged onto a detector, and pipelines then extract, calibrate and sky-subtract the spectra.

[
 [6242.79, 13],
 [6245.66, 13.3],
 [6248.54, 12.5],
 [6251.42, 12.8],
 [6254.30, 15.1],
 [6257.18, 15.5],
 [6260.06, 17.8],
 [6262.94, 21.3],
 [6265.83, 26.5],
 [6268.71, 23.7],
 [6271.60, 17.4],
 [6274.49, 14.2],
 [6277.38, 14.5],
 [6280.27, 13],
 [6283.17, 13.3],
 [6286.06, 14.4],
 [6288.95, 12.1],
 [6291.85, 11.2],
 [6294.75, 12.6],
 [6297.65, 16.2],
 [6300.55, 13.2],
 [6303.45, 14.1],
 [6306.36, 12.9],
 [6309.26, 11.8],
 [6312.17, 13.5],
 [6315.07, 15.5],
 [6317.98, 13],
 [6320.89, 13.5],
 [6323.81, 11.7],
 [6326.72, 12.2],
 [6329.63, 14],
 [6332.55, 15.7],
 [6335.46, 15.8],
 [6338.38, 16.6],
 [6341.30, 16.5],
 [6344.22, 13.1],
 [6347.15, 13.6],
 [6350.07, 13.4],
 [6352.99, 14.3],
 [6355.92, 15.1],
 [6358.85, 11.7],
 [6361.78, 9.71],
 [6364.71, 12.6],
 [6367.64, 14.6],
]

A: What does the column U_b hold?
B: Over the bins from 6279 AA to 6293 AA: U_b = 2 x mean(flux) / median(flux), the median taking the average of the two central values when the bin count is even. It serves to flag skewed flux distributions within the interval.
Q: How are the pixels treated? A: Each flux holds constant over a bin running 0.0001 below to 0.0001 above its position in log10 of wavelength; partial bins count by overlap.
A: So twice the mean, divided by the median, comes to 1.97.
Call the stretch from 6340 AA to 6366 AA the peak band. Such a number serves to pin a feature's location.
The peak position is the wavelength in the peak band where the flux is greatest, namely 6341.30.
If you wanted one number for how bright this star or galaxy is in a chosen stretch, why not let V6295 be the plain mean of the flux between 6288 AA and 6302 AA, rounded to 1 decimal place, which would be 13.1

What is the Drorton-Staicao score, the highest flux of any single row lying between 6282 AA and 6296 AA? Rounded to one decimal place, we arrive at 14.4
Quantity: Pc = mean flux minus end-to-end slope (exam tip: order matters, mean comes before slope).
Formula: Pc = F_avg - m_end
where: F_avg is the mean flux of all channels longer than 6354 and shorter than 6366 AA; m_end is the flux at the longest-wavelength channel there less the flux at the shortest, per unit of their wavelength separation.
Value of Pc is 12.6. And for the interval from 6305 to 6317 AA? 13.1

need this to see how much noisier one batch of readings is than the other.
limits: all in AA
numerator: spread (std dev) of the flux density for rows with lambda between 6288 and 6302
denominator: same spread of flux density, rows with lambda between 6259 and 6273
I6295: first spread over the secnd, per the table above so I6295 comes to 0.49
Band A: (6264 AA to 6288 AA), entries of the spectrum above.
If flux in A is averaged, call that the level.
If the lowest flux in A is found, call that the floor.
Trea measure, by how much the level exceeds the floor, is 4.1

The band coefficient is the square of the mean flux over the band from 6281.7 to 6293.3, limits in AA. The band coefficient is 163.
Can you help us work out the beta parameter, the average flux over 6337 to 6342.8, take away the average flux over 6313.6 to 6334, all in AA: 3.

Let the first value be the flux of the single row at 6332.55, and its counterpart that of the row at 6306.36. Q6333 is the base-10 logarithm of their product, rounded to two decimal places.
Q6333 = 2.31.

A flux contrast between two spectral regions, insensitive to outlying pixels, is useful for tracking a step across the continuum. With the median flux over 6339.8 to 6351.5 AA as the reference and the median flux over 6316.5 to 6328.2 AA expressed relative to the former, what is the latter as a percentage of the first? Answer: 93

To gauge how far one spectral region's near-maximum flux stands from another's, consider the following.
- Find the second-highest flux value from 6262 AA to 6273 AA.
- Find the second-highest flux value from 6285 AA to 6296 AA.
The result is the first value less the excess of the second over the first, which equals 34.8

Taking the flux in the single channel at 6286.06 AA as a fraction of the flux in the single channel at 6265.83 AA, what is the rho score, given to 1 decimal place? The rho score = 0.5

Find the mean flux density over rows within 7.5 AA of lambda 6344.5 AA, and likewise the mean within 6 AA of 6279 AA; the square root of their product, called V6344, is 14.2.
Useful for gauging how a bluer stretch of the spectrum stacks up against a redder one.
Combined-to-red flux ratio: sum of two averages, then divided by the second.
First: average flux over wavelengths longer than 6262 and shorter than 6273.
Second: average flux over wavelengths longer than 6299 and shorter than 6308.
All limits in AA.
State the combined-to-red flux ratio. 2.66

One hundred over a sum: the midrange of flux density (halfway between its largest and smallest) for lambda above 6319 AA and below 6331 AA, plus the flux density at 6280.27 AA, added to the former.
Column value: 3.9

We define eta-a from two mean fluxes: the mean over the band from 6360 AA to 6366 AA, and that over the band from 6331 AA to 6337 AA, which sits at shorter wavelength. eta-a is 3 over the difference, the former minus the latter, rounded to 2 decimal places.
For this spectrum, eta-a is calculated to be -0.65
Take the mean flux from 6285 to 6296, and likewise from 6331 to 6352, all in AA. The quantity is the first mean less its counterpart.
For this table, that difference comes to -2.4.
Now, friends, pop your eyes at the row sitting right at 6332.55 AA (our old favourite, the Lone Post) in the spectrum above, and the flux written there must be 15.7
